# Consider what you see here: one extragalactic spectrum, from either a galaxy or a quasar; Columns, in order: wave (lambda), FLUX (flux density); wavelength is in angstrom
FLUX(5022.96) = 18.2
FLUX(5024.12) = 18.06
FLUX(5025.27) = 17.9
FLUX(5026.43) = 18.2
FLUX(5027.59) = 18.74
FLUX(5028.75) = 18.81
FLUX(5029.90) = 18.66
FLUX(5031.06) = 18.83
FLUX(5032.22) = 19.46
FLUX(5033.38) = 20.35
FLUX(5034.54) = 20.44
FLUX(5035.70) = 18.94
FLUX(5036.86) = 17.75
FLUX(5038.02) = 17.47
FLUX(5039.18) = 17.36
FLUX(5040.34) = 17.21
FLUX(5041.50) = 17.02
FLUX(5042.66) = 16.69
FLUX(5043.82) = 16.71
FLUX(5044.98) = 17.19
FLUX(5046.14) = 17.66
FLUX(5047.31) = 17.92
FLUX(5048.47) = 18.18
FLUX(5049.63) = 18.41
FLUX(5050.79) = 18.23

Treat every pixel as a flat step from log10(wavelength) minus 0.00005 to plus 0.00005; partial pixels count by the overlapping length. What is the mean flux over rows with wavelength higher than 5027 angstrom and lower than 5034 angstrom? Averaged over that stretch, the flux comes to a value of 19.1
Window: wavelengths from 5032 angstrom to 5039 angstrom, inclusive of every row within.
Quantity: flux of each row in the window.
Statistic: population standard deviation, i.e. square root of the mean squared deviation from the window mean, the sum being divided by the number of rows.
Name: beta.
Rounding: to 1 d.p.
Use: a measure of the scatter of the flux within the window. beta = 1.2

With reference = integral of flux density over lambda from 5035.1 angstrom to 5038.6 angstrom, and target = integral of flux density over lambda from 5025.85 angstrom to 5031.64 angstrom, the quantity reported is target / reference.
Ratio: 1.7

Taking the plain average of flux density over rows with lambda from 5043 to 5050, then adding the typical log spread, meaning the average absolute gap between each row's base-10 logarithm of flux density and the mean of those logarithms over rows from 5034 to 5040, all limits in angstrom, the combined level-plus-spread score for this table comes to 17.7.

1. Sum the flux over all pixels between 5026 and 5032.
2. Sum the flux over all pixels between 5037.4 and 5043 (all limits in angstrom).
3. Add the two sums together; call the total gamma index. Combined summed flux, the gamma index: 179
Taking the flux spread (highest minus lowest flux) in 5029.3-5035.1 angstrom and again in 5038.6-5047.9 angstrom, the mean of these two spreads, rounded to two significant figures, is 1.5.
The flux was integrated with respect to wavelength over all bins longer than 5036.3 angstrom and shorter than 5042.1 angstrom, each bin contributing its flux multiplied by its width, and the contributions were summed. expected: 101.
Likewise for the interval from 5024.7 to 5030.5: 107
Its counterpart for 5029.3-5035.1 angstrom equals 113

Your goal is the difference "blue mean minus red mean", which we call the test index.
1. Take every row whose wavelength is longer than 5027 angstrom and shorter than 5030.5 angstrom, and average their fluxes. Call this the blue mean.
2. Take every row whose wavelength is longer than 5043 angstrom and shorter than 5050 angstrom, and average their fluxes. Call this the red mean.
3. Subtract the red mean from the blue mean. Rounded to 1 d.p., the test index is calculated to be 1.1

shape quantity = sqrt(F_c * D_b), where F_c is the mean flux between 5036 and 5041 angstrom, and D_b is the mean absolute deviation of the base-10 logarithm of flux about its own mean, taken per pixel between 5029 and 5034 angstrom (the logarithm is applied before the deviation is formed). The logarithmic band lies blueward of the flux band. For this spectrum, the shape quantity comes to 0.48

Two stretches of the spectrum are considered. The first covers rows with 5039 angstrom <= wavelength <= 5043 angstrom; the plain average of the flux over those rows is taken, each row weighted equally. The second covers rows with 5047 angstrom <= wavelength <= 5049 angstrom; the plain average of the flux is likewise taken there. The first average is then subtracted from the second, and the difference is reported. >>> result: 1.0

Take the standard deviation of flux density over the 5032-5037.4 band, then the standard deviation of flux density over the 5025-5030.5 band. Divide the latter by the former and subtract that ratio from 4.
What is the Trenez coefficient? 3.6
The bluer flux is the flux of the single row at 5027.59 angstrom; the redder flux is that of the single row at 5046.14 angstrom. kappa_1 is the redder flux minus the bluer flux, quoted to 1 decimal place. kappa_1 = -1.1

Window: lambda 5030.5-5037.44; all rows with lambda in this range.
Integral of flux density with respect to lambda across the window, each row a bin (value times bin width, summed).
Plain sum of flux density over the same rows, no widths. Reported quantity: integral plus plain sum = 250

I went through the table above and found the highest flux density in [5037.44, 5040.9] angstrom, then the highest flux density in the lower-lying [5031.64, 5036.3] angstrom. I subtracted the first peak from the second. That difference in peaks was 3.0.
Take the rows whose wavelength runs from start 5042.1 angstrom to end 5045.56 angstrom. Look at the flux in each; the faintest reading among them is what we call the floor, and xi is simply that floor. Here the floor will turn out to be 16.69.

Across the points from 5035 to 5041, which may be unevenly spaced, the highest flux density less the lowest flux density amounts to 1.73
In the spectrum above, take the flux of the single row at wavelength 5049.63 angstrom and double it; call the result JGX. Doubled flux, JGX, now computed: 36.8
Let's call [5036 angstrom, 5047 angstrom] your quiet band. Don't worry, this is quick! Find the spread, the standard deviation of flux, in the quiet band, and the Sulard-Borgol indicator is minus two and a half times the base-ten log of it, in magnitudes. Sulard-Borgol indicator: 1.1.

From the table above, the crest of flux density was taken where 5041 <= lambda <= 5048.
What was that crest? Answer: 17.92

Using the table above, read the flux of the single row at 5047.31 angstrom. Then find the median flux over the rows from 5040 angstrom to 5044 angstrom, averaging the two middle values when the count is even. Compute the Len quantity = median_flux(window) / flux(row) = 0.94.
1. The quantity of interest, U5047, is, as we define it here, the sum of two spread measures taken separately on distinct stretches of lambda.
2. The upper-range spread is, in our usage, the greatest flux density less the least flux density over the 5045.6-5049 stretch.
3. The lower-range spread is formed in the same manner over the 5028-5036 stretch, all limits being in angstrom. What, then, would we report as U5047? 2.3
